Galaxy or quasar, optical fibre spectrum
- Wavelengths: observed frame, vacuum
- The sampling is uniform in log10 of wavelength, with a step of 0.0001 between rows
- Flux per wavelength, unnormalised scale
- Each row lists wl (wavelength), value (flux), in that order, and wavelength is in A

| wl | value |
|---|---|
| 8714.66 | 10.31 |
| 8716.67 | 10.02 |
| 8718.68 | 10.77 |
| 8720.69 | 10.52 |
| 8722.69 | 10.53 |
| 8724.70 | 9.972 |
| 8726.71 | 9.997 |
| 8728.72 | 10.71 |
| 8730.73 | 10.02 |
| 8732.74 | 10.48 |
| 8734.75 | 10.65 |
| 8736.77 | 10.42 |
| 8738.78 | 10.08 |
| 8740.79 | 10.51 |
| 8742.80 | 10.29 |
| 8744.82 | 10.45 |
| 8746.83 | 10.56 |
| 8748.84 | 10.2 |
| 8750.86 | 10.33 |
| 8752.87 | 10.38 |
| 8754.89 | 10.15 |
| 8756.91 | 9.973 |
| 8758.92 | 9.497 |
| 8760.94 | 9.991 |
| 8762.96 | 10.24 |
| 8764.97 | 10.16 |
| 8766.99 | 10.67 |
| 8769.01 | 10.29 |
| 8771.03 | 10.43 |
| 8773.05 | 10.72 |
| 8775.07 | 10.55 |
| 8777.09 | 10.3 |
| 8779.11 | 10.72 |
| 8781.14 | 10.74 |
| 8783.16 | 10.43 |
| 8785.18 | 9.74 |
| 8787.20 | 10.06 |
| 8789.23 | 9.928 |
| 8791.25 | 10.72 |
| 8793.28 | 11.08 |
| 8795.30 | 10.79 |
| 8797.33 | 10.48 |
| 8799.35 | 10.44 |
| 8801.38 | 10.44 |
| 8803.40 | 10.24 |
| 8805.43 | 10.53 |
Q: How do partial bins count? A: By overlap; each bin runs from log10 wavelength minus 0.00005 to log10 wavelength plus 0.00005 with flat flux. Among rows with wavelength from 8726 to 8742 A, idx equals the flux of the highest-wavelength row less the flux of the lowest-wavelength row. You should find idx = 0.5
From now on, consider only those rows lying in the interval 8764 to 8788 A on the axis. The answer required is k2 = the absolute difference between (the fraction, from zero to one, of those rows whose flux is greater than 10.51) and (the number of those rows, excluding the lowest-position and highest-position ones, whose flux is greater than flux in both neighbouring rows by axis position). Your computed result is 2.58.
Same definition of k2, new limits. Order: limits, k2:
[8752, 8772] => 1.90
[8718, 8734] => 1.50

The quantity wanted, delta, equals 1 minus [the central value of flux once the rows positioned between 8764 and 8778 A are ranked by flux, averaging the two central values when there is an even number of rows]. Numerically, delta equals -9.43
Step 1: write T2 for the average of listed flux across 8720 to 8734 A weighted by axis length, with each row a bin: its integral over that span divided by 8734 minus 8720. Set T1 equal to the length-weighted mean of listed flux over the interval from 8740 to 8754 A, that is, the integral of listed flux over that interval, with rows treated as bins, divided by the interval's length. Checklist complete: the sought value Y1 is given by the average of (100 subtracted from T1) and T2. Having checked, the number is -39.6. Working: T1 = 10.4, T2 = 10.3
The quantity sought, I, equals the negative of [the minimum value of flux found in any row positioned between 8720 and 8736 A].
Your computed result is -10.0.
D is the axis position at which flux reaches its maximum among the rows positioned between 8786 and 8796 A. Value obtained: 8793.28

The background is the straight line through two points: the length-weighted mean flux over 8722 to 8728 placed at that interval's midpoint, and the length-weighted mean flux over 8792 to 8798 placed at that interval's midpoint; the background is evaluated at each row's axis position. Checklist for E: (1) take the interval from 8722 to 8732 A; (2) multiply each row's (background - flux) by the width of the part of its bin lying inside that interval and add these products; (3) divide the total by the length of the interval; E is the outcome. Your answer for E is -0.06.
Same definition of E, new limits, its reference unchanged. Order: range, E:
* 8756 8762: 0.65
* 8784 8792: 0.63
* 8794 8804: 0.32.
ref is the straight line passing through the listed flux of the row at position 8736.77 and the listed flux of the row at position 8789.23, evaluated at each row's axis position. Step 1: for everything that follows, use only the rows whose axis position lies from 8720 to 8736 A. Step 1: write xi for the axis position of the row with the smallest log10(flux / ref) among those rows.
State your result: 8724.70 A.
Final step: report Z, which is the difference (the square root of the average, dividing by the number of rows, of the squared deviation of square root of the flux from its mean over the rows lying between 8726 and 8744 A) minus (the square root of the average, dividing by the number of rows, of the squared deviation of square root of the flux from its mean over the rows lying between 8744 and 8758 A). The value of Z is 0.011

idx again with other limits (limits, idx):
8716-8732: 0.0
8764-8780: 0.6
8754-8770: 0.1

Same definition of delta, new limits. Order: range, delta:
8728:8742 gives -9.48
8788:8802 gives -9.48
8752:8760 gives -9.06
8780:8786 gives -9.43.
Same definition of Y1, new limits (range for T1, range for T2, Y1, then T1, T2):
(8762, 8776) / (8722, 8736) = -39.6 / 10.4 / 10.3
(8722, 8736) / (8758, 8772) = -39.7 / 10.3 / 10.2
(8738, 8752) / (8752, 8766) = -39.8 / 10.4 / 10.1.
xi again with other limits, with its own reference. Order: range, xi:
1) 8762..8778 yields 8764.97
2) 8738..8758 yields 8738.78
